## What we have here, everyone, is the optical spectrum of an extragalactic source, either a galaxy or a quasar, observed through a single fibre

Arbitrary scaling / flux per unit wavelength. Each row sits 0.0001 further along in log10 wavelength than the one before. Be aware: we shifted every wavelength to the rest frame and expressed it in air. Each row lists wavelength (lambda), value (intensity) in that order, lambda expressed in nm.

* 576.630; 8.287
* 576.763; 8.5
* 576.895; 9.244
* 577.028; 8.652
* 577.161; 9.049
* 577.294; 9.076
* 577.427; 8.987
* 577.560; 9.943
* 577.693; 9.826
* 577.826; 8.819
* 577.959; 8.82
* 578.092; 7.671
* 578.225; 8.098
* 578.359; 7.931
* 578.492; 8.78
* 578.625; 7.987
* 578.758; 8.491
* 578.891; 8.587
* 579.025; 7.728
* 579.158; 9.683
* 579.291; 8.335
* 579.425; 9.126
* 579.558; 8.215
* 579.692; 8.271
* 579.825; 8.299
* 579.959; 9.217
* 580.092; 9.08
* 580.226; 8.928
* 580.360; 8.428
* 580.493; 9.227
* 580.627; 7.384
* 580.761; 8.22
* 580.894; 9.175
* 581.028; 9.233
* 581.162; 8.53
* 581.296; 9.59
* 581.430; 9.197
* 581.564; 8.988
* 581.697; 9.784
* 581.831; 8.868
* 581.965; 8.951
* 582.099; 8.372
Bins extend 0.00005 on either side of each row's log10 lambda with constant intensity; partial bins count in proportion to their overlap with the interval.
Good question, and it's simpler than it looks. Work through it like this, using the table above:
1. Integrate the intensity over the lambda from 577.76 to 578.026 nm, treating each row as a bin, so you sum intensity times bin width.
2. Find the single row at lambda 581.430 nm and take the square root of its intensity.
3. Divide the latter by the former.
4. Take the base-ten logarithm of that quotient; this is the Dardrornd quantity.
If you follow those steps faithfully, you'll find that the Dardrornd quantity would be 0.111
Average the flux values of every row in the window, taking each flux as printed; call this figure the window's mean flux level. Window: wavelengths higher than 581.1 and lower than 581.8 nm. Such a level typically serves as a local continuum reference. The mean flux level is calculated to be 9.2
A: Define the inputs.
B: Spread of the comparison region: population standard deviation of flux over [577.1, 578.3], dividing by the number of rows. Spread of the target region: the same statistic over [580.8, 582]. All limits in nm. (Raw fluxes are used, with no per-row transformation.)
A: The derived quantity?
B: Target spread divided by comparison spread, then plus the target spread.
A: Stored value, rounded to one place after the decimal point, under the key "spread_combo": 0.9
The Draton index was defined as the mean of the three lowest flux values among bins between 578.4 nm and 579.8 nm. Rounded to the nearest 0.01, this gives 7.98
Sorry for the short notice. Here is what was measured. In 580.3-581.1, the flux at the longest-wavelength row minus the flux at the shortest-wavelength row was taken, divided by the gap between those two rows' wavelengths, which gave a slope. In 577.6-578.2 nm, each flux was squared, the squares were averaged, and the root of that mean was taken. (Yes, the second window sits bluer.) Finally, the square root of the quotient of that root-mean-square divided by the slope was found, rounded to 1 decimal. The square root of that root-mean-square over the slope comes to 2.7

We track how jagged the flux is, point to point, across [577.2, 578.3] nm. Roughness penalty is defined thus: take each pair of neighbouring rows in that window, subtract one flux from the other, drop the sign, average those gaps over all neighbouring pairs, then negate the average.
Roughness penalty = -0.54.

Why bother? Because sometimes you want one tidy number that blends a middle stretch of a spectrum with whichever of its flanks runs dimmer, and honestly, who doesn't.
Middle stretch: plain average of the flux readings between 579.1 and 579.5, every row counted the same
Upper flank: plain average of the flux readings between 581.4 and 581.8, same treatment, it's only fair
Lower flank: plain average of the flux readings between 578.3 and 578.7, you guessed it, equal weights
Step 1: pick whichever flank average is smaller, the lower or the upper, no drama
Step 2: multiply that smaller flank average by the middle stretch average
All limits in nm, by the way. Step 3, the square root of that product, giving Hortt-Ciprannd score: 8.63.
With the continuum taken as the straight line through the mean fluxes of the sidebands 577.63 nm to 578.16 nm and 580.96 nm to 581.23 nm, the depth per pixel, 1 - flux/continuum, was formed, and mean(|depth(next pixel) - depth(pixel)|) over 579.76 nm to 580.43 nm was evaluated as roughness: 0.05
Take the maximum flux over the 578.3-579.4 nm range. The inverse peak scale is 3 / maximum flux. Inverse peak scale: 0.310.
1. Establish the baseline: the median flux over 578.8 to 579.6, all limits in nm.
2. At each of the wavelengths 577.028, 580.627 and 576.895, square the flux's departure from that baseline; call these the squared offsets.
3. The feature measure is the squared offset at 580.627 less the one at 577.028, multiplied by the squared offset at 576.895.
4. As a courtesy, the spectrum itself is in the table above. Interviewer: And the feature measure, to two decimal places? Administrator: 0.69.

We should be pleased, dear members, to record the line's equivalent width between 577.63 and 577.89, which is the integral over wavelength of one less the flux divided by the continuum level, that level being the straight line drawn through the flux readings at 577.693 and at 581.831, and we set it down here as 0.013 nm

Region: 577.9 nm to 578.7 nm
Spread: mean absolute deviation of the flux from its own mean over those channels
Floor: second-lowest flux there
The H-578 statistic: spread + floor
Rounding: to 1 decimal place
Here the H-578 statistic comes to 8.3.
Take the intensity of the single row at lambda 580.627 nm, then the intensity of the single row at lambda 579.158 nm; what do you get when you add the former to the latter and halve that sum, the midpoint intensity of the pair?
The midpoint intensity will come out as 8.53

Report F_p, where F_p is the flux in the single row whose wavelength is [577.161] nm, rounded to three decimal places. 9.049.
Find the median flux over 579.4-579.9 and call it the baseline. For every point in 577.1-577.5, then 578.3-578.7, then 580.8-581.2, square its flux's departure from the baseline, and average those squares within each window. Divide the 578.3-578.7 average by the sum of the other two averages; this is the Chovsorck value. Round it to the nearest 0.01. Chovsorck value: 0.13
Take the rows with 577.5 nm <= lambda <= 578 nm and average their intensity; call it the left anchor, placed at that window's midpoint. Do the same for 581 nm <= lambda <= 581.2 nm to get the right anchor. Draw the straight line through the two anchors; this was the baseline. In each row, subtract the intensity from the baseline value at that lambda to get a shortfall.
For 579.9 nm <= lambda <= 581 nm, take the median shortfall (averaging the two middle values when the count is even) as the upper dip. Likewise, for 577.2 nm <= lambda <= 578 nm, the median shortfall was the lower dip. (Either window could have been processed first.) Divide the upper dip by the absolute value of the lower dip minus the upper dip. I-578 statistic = 0.0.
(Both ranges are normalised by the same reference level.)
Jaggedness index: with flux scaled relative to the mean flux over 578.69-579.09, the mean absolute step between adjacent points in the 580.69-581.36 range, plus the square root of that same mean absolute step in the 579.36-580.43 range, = 0.300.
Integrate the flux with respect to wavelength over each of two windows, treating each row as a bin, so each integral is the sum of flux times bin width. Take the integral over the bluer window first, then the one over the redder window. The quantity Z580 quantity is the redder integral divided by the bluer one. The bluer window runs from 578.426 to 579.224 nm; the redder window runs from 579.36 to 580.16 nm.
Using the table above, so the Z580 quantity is 1.02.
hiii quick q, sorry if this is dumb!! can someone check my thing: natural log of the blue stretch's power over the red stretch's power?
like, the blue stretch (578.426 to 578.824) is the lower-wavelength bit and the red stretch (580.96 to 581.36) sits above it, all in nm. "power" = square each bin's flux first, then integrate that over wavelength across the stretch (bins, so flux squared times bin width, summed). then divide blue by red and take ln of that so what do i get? -0.16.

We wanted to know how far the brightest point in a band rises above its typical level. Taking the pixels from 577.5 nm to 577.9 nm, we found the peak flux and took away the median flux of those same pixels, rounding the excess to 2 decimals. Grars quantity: 0.12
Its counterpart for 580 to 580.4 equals 0.15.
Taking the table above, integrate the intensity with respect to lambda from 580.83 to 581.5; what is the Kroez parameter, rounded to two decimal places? 6.12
